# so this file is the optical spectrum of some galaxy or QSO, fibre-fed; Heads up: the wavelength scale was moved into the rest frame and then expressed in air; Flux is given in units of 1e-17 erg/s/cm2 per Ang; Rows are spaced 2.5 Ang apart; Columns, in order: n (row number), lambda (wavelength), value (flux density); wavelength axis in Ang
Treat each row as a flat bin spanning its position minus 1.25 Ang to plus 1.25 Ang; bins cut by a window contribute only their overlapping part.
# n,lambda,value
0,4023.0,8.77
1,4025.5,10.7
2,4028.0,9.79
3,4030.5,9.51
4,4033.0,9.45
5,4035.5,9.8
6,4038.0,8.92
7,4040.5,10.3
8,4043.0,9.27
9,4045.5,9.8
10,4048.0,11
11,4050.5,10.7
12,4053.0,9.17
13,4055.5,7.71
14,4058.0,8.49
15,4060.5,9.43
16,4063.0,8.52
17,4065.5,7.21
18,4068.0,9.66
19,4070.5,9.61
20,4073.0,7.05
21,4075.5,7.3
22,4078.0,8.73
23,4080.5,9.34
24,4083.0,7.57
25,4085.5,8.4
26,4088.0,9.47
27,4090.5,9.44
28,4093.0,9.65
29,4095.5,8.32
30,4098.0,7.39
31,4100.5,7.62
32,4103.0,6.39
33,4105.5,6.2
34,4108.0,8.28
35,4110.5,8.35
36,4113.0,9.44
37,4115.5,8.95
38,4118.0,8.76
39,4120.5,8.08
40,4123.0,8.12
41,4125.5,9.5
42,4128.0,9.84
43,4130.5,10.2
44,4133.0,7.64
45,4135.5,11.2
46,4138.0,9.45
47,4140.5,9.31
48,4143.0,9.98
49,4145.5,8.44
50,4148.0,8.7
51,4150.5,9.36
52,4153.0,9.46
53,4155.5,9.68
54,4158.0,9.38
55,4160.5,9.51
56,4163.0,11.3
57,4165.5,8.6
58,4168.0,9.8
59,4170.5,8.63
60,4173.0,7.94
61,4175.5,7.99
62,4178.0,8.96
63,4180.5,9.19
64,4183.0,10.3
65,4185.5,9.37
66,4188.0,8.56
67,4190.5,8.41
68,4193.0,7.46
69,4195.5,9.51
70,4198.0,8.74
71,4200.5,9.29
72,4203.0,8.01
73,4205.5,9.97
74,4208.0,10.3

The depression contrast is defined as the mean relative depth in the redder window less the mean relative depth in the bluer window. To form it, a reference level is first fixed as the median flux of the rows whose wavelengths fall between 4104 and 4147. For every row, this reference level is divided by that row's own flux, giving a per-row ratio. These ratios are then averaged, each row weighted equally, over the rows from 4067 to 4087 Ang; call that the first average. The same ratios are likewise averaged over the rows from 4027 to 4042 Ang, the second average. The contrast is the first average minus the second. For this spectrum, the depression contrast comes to 0.14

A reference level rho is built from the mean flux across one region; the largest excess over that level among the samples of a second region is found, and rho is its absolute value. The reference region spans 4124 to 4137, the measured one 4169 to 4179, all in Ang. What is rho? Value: 0.7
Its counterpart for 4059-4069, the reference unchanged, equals 0.0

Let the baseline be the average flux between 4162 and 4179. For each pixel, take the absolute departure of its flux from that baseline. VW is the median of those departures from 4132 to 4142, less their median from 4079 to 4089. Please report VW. 0.37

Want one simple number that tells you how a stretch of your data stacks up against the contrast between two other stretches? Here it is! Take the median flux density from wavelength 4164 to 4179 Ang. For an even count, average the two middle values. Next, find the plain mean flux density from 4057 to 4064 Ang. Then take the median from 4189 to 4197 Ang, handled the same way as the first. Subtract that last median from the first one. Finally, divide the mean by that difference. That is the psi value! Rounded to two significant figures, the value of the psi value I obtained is 43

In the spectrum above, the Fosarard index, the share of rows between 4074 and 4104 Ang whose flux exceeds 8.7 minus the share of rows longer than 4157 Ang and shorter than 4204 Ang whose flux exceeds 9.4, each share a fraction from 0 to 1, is 0.15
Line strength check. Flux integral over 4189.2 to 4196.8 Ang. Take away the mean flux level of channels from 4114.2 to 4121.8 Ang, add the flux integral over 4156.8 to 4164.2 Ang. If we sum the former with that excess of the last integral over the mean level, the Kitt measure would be 130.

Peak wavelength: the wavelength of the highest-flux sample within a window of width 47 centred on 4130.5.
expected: 4135.5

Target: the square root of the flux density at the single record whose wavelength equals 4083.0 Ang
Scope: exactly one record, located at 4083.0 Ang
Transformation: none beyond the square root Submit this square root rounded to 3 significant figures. 2.75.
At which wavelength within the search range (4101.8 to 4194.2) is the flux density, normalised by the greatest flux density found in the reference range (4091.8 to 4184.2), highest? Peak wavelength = 4163.0 Ang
